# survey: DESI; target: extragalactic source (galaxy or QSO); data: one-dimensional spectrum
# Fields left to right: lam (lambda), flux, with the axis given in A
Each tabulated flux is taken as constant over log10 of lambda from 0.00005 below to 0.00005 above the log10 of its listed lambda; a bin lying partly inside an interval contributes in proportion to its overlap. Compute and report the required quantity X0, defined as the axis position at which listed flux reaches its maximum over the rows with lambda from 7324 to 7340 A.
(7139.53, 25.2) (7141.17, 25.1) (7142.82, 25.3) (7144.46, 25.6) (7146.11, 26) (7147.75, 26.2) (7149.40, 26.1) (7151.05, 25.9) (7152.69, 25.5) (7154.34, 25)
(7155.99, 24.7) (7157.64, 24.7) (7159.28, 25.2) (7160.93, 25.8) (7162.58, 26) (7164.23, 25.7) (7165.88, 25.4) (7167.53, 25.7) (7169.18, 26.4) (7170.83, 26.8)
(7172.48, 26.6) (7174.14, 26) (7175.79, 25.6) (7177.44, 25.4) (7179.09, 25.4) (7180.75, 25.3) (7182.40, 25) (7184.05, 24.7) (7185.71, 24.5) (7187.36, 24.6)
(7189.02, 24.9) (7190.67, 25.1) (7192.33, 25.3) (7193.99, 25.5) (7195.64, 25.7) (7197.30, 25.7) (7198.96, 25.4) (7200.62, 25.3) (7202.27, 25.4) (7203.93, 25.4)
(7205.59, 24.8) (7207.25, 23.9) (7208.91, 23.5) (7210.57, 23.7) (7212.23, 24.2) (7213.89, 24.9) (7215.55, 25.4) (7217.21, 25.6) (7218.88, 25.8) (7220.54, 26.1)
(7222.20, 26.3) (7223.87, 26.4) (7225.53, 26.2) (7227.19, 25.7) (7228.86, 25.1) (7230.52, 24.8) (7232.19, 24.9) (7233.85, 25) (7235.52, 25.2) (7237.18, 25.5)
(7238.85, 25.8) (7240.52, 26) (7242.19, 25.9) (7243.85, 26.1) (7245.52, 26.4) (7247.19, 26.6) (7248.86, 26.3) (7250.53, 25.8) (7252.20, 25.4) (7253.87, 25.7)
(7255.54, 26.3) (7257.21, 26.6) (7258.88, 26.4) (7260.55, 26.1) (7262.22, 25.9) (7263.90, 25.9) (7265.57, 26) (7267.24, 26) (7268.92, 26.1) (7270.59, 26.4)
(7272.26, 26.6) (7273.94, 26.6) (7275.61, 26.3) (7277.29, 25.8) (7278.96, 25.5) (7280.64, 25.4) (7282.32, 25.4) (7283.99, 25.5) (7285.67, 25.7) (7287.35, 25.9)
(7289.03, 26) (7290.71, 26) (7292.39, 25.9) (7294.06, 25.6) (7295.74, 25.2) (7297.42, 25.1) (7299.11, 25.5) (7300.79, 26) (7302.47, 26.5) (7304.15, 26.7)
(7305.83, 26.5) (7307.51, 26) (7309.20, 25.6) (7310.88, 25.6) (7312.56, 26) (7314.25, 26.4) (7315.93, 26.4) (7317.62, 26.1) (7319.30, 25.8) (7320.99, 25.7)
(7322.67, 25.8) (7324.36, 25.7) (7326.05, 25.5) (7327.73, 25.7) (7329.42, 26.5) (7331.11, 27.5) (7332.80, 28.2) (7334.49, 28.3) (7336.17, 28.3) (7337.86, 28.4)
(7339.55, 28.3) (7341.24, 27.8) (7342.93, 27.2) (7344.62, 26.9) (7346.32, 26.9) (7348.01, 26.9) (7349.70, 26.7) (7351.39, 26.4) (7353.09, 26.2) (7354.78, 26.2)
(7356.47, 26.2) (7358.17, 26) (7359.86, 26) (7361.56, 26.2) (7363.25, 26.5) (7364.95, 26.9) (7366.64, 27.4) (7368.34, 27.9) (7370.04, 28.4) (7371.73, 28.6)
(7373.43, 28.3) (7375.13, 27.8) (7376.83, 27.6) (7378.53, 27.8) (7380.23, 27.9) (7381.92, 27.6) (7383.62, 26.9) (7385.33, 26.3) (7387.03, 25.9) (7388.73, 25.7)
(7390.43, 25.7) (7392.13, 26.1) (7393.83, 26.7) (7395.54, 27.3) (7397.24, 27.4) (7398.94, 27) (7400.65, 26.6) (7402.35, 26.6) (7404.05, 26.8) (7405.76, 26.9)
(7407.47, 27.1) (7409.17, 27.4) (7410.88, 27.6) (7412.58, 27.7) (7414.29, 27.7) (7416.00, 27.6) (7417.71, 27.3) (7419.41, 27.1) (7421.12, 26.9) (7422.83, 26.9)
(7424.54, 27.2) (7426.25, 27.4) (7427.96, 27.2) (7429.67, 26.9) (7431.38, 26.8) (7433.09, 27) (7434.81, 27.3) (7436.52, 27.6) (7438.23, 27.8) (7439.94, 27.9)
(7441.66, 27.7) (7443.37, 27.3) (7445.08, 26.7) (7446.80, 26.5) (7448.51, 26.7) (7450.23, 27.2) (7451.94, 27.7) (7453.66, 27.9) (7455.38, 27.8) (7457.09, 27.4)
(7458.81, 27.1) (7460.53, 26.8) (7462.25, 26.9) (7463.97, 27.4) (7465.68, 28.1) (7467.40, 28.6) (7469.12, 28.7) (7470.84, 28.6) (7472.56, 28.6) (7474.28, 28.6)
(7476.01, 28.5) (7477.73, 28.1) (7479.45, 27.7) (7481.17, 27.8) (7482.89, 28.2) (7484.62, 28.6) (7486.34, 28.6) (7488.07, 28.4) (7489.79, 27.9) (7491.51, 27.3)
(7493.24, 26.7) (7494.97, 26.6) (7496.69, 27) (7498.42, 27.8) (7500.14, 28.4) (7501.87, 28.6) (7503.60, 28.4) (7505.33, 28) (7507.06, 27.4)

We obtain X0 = 7337.86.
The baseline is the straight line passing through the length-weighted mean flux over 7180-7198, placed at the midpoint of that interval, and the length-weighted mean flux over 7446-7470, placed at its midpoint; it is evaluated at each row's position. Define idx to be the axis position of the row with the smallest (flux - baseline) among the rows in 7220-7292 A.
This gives 7230.52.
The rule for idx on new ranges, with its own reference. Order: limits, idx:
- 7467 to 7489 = 7479.45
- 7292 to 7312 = 7297.42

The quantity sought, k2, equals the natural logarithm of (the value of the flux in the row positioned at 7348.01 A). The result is 3.292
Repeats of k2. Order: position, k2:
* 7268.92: 3.262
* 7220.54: 3.262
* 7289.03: 3.258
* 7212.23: 3.186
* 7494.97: 3.281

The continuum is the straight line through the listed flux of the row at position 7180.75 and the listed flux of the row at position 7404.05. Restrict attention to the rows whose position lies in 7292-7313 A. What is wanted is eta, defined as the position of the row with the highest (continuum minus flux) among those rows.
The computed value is 7297.42 A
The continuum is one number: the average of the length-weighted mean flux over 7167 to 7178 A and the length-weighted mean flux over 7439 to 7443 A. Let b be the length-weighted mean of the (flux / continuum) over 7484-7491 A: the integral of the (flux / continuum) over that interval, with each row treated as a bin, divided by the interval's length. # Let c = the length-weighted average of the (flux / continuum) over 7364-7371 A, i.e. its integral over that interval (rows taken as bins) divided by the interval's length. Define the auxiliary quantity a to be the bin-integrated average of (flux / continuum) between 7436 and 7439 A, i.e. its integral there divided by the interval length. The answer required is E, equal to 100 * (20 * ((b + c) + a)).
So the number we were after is 6221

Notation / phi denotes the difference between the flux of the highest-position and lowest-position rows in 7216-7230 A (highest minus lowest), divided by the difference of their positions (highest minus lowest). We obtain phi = -0.04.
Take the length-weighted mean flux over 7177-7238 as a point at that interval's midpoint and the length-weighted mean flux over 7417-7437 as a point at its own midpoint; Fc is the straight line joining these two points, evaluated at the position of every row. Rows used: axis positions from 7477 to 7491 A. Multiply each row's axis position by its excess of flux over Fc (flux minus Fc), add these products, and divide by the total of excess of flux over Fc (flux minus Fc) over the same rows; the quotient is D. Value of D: 7484.5 A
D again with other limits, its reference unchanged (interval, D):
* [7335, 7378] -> 7355.5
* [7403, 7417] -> 7413.0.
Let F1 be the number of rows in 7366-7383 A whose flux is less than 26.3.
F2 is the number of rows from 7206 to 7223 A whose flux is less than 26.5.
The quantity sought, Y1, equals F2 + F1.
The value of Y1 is 10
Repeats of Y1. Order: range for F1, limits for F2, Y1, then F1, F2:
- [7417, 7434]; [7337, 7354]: 2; 0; 2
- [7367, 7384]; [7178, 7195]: 10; 0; 10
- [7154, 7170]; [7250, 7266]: 18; 9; 9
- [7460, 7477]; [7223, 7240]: 10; 0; 10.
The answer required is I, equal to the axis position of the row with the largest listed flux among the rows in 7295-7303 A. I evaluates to 7302.47 A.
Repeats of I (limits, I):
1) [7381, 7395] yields 7381.92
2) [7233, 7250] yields 7247.19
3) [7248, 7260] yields 7257.21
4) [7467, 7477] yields 7469.12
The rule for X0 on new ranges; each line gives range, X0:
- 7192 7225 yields 7223.87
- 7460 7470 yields 7469.12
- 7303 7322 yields 7304.15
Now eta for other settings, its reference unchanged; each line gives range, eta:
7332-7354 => 7353.09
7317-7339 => 7326.05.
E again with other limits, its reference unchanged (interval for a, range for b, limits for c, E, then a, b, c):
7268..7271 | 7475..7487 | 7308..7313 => 5954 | 0.97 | 1.05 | 0.96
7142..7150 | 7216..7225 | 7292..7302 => 5752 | 0.96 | 0.97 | 0.95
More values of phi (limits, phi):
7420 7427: 0.10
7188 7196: 0.12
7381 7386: -0.38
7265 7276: 0.03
